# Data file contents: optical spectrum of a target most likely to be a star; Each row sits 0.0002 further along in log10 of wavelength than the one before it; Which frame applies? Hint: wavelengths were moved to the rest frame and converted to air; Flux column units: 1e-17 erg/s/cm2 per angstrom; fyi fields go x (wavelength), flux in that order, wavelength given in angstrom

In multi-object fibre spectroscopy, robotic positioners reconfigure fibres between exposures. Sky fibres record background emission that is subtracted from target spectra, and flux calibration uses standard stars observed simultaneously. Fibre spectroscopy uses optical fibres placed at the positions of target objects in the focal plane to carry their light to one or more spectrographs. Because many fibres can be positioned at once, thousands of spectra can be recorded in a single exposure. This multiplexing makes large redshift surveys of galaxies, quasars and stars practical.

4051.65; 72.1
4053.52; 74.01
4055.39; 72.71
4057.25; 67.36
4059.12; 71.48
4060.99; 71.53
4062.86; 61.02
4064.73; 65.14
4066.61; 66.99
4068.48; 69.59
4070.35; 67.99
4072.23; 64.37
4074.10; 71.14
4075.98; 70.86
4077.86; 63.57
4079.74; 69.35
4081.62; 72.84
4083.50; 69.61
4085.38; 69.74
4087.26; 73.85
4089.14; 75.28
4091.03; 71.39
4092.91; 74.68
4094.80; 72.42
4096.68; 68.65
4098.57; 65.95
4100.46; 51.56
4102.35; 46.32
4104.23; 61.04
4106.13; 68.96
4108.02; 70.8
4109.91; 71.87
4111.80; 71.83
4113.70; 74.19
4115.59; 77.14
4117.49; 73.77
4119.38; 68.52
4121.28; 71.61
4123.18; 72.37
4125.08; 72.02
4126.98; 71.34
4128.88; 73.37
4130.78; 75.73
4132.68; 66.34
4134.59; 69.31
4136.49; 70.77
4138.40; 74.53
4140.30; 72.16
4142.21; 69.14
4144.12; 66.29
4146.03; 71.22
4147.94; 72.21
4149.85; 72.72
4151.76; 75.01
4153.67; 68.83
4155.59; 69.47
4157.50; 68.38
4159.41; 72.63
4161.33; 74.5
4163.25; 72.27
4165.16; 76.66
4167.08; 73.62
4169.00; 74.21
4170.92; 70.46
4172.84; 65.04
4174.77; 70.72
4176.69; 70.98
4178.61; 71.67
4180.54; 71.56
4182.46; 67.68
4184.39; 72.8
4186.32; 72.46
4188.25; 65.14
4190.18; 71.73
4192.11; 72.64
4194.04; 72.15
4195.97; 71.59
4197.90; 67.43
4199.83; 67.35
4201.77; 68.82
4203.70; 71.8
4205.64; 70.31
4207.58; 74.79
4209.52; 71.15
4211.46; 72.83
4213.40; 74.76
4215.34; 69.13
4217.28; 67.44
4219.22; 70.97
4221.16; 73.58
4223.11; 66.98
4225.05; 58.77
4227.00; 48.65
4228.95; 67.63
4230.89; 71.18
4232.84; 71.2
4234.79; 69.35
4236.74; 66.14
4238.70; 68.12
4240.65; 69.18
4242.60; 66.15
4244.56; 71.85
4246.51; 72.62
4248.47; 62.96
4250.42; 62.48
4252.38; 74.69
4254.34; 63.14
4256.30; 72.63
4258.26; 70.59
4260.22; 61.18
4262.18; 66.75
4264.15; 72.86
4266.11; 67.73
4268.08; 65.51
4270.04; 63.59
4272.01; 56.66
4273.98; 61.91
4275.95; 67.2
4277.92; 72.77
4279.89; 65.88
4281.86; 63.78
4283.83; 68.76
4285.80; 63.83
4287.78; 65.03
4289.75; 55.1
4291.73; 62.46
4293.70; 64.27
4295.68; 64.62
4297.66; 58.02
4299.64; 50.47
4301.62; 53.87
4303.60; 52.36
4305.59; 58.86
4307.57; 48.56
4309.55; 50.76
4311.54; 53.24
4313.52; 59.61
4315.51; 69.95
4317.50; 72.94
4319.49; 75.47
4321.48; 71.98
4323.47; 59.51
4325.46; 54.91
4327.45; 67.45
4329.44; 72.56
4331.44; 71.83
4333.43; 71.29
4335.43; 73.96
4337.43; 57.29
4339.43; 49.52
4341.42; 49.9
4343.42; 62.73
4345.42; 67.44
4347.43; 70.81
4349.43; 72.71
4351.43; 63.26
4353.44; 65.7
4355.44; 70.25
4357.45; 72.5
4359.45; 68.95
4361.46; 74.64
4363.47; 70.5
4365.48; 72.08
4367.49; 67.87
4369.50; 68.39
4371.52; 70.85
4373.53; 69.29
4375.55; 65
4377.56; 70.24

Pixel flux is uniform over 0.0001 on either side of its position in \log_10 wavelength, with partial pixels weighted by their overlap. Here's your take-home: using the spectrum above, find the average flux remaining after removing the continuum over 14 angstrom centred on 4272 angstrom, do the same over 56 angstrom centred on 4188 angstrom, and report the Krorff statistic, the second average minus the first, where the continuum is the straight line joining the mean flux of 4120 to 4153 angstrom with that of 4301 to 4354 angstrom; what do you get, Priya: 2.4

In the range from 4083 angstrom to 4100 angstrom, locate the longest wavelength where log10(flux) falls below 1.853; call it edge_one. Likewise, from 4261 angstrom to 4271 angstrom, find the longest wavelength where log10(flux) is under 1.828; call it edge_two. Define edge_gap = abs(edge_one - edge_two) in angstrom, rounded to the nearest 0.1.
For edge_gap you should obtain 171.5 angstrom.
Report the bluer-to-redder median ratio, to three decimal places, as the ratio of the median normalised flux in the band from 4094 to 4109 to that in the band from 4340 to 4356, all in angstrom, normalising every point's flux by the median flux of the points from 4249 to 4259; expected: 1.011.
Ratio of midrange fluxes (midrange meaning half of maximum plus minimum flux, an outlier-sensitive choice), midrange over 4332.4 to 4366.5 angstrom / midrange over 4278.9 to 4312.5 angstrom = 1.06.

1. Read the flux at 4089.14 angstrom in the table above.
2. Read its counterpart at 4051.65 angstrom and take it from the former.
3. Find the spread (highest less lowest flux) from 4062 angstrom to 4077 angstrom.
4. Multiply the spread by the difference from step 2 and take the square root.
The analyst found 5.7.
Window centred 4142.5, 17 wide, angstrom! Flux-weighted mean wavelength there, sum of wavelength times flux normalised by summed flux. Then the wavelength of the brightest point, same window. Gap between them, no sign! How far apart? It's 3.8 angstrom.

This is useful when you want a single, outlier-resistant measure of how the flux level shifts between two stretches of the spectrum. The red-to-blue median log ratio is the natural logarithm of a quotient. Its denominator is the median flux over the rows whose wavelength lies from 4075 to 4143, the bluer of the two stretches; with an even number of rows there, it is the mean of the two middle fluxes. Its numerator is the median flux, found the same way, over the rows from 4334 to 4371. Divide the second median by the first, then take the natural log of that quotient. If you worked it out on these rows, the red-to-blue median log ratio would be -0.038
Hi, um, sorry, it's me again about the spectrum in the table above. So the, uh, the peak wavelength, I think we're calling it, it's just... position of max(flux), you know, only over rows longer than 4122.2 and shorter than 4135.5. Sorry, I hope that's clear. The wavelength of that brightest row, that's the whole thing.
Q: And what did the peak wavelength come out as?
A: 4130.78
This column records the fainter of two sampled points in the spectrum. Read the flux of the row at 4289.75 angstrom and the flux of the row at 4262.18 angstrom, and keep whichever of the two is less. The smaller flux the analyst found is 55.1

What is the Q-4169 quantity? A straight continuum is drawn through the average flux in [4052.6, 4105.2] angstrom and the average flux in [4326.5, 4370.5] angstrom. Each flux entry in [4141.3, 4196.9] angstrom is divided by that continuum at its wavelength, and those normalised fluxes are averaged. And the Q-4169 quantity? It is 1.05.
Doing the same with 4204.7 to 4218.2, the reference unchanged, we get 1.06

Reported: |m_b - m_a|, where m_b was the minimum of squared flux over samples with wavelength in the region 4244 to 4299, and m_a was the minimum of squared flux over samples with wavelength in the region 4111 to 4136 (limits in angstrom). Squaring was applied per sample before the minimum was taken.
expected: 1365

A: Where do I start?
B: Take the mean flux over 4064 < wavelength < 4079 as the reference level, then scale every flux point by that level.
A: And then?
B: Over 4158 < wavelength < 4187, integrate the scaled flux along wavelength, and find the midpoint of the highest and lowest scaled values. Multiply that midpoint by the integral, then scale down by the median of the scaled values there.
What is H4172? 30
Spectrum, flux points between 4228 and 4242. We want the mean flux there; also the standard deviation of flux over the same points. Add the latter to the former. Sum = 71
